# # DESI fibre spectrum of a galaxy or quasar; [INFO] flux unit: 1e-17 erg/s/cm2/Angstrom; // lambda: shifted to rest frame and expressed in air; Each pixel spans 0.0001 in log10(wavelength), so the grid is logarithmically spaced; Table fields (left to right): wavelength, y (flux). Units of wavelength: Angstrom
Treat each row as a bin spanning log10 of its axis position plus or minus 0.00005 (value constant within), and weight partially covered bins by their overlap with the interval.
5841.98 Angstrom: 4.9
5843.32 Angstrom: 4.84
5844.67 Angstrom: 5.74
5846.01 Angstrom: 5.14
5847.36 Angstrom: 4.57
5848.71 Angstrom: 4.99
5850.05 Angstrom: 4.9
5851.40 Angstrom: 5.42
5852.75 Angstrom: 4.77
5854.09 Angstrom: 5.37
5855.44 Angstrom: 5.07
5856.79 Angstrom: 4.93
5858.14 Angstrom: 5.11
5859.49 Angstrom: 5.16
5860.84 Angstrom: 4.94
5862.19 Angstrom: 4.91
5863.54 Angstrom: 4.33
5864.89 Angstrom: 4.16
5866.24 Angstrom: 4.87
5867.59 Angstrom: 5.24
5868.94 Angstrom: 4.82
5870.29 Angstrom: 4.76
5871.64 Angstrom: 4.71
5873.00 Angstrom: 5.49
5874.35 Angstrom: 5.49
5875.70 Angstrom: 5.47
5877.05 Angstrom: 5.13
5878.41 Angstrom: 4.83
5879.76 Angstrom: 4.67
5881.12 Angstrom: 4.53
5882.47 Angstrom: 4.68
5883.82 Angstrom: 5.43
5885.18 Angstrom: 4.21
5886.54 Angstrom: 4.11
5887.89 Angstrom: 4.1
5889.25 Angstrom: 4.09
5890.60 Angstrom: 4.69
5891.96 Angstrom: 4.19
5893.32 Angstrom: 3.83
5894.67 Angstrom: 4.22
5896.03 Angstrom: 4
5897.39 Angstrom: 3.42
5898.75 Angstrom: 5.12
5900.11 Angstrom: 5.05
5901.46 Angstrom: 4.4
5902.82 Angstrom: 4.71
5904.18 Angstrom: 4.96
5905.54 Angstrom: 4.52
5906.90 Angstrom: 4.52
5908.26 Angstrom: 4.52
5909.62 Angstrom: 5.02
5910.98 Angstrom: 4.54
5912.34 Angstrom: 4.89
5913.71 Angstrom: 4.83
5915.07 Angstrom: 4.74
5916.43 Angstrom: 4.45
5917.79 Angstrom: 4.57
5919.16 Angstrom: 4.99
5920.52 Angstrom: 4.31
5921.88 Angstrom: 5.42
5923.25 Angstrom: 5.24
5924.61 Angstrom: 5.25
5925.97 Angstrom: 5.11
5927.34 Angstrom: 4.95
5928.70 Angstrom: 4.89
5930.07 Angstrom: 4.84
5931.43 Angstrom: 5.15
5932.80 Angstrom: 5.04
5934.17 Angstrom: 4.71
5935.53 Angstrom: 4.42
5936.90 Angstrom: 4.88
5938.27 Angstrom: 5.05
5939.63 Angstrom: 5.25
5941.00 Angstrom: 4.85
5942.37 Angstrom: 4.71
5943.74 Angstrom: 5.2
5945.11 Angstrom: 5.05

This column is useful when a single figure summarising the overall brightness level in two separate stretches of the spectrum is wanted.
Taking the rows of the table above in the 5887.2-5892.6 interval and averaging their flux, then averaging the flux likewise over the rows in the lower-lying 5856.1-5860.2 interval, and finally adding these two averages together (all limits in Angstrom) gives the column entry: 9.3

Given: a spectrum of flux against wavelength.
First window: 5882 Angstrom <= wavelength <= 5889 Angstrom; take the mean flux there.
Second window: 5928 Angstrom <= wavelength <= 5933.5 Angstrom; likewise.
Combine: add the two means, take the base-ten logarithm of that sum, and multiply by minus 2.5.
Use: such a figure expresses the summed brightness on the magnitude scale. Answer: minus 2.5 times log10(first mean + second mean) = -2.44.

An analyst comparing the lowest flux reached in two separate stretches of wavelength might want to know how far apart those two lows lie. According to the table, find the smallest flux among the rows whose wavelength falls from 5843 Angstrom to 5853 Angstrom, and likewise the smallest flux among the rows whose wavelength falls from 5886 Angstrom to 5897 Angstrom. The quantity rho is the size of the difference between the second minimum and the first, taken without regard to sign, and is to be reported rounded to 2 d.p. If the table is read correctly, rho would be 0.74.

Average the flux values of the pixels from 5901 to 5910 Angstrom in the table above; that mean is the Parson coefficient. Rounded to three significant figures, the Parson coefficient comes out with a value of 4.66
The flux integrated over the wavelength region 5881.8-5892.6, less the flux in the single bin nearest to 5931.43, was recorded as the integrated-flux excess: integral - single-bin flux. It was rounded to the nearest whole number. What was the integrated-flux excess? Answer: 43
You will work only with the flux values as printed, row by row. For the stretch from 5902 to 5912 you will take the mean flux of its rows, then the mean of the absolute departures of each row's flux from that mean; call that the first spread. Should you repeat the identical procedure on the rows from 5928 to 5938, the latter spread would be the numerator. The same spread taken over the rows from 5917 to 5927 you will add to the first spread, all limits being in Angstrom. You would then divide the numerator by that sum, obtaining 0.33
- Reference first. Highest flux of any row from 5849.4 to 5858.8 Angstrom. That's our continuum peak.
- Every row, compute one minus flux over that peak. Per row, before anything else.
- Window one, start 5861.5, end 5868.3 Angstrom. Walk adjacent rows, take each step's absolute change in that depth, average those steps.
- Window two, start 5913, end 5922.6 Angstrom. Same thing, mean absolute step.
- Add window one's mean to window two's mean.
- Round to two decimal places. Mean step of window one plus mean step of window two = 0.17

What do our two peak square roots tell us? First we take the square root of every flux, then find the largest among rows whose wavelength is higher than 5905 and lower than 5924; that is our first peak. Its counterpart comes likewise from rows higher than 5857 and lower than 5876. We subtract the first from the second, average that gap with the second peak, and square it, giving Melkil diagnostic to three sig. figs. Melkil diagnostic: 1.39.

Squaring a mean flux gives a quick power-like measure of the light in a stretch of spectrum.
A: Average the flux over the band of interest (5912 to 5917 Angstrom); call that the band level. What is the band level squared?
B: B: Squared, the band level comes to 22.3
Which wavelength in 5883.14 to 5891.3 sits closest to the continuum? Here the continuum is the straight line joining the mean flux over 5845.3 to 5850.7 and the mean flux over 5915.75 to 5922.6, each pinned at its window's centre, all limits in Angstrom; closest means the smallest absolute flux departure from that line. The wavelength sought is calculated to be 5890.60 Angstrom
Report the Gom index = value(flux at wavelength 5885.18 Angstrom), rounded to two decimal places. 4.21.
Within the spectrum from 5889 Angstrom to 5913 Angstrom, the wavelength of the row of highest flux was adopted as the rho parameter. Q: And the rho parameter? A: 5898.75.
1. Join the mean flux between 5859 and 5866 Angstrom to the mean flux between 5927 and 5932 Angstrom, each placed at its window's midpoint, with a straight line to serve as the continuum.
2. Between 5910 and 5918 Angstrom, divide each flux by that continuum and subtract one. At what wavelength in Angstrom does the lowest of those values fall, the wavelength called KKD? 5916.43 Angstrom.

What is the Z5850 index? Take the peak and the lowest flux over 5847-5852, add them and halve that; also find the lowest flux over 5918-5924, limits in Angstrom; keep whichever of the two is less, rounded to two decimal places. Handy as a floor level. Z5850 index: 4.31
